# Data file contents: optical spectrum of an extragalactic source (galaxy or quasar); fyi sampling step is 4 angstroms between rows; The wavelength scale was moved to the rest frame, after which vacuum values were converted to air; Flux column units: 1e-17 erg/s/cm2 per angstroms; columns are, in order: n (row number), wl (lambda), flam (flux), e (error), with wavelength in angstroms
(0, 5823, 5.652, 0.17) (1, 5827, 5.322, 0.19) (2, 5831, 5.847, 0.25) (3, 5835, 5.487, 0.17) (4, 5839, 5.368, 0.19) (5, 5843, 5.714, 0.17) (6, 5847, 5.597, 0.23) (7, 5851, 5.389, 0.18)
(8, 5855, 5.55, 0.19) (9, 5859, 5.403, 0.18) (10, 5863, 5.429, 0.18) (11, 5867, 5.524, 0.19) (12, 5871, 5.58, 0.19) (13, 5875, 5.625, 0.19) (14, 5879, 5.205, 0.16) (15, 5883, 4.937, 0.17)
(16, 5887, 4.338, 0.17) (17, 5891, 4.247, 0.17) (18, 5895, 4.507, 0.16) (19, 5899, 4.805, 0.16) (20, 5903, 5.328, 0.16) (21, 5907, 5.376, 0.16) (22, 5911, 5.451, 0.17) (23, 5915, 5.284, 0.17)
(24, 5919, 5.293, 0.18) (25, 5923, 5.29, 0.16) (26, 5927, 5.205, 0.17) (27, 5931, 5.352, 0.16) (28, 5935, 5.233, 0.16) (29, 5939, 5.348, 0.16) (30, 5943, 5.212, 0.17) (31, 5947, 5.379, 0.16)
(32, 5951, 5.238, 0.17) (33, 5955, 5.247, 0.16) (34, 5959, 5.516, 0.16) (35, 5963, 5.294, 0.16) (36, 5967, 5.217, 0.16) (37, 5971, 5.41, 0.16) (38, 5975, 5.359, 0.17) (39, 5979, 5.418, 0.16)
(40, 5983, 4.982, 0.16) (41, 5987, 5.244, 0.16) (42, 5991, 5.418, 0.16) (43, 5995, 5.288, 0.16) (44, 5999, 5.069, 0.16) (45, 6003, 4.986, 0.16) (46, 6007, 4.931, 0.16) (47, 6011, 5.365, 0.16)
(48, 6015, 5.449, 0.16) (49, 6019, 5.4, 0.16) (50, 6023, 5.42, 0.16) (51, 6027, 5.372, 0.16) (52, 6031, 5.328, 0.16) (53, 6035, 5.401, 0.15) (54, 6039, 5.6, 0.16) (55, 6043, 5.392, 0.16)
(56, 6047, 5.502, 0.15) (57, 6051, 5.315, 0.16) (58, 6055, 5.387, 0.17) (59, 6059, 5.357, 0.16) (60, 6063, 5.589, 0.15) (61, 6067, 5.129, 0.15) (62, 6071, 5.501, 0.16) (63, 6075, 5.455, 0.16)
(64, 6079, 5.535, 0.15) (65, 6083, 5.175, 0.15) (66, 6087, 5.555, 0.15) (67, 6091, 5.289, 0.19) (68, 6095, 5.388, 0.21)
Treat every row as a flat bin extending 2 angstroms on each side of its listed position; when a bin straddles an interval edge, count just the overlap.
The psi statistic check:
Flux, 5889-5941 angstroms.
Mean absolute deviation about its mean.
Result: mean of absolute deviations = 0.28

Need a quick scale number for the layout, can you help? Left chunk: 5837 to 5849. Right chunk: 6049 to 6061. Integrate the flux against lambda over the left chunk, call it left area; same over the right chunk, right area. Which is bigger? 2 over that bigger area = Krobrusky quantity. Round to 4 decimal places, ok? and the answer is 0.0300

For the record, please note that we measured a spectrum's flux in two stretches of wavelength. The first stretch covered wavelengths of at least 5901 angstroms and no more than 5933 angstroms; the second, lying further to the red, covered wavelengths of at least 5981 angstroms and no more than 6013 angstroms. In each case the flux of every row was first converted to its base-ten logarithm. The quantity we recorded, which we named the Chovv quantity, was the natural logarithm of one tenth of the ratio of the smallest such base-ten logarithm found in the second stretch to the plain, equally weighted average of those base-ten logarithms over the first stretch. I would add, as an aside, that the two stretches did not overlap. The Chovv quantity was -2.35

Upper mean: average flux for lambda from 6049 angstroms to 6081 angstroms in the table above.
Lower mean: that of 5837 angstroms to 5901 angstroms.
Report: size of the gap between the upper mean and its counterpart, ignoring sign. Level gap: 0.21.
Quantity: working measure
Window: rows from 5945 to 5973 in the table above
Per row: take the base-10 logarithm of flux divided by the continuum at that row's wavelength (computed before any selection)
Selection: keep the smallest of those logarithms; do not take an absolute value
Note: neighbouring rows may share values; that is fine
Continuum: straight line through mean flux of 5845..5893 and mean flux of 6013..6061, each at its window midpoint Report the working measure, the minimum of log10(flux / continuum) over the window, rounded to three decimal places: -0.010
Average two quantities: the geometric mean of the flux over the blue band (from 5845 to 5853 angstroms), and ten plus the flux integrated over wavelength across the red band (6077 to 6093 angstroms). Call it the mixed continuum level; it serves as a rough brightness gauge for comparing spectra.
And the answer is 51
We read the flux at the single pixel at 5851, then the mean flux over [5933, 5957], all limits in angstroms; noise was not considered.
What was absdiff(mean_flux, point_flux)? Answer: 0.11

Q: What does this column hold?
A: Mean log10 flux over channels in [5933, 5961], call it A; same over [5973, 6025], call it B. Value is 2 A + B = 2.17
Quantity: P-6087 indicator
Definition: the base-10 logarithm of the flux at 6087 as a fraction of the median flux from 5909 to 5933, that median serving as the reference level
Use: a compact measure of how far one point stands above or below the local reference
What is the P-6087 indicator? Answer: 0.02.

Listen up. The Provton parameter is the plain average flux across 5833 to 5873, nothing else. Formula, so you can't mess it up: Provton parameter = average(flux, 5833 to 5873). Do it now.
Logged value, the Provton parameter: 5.50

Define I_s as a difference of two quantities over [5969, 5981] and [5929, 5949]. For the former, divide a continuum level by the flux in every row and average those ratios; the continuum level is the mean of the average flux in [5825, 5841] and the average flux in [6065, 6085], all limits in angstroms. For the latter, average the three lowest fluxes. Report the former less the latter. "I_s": -4.26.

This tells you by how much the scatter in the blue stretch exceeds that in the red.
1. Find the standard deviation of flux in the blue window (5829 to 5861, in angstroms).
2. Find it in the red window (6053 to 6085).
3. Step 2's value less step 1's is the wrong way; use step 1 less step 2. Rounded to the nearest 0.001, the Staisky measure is 0.004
